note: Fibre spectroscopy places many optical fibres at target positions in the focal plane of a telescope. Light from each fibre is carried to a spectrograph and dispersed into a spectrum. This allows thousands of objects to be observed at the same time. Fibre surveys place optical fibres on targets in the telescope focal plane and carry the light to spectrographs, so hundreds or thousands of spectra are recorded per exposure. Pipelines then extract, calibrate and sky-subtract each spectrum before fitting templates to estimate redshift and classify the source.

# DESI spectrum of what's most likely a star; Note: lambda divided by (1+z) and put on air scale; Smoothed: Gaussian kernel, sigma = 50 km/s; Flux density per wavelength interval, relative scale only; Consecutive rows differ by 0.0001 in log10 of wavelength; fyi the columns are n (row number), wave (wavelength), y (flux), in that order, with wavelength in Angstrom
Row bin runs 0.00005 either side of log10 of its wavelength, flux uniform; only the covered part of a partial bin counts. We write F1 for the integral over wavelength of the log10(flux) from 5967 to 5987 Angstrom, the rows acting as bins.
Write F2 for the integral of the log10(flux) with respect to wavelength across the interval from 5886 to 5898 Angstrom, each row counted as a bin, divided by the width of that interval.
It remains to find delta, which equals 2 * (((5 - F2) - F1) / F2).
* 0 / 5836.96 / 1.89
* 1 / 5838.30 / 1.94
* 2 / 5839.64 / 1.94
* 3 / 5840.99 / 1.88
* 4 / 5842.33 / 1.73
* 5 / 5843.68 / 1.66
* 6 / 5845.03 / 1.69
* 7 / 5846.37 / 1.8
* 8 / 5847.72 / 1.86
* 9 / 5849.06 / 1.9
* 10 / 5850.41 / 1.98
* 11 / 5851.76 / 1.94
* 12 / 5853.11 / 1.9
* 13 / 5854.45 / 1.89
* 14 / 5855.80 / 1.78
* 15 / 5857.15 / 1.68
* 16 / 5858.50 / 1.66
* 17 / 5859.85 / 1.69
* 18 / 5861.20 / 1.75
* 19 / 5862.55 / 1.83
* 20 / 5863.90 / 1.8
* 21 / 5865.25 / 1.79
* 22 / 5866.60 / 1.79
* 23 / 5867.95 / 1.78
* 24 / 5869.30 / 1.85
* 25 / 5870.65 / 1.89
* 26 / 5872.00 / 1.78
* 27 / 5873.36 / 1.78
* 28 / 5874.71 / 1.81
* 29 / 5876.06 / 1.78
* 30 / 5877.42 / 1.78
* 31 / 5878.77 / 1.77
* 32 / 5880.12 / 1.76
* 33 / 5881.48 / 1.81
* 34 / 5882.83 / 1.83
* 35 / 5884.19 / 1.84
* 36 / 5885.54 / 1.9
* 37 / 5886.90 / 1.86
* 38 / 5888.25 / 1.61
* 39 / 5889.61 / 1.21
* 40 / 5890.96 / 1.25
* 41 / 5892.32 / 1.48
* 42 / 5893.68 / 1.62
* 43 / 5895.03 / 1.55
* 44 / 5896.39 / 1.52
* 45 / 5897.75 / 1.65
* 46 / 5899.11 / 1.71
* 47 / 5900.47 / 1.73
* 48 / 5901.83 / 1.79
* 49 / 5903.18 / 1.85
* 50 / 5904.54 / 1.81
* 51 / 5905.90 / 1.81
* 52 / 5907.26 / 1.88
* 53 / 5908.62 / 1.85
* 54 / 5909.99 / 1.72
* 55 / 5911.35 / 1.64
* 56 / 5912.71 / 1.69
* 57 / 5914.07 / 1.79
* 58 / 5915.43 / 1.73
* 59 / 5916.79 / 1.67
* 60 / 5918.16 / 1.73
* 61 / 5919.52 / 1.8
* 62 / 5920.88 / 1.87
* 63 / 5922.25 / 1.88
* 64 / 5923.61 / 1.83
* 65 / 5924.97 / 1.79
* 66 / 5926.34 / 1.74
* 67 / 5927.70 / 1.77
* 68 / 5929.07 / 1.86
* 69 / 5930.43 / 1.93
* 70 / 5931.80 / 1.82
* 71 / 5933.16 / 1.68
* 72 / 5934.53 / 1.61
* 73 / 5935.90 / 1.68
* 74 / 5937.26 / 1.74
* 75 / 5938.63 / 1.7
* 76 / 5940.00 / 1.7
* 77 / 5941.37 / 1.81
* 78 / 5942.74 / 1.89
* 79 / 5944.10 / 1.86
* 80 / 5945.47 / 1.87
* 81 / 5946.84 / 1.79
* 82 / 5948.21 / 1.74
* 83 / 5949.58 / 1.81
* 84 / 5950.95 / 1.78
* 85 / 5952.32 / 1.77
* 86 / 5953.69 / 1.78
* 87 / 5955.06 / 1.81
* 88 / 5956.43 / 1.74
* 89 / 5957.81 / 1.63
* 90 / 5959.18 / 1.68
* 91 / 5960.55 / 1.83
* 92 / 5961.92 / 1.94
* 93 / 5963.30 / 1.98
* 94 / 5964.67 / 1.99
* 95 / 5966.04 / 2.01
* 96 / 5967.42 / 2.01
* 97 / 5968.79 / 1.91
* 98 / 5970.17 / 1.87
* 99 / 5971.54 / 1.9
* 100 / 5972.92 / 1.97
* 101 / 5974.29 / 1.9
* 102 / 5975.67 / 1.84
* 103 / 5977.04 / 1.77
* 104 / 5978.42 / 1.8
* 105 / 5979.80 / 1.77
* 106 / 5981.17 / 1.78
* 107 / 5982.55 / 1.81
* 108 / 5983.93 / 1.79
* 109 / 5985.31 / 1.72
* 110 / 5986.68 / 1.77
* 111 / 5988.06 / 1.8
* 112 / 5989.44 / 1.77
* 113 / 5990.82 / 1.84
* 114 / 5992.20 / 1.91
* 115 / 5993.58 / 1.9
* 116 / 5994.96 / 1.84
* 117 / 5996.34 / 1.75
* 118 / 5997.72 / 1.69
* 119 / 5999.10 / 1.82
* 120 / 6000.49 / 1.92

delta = -5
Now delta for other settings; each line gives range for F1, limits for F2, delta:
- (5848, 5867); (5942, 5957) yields -1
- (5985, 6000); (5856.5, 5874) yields 7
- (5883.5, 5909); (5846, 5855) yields -7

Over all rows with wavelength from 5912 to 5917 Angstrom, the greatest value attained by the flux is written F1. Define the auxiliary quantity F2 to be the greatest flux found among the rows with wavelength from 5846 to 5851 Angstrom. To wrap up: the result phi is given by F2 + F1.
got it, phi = 3.77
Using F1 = 1.79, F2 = 1.98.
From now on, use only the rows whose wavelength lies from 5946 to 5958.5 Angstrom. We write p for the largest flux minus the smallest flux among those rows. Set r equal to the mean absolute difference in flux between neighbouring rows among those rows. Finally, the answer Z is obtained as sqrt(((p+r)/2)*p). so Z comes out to 0.14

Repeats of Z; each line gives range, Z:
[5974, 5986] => 0.14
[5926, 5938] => 0.25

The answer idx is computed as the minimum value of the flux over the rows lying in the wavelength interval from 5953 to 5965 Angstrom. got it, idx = 1.63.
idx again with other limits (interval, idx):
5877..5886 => 1.76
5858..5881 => 1.66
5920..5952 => 1.61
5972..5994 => 1.72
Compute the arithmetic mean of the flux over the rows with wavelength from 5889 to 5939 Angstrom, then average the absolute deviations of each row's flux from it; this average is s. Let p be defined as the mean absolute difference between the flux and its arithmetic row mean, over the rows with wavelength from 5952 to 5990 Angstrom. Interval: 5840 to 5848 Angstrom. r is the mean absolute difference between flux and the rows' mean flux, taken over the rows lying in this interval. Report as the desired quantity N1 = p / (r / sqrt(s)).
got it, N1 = 0.36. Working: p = 0.082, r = 0.077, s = 0.110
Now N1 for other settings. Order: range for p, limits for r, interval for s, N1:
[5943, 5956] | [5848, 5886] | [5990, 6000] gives 0.13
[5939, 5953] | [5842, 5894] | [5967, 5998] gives 0.11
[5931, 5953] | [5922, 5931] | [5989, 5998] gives 0.31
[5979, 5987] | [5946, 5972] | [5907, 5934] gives 0.06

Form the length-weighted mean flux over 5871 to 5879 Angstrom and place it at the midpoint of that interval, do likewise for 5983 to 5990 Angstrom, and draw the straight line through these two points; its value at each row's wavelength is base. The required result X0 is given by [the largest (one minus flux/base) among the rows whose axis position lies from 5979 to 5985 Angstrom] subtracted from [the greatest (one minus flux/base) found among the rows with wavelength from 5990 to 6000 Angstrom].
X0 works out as 0.04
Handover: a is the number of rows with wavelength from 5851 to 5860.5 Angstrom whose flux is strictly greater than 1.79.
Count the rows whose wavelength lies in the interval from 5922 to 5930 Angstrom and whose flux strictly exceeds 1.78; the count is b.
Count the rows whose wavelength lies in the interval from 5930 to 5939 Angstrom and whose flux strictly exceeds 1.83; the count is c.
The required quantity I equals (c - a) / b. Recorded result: -0.5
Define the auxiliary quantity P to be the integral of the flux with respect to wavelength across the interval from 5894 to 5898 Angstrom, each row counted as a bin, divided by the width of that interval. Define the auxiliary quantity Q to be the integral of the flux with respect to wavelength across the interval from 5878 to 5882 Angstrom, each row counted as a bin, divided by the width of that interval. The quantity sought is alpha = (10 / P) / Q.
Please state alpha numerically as 3.58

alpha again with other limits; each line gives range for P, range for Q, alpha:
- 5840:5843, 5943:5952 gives 3.03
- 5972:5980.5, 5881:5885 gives 2.96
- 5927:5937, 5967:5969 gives 2.88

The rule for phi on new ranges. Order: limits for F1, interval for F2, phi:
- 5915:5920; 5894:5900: 3.51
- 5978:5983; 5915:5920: 3.61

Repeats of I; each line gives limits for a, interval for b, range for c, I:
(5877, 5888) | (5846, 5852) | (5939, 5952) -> -0.4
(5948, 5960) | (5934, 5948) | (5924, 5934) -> 0.0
